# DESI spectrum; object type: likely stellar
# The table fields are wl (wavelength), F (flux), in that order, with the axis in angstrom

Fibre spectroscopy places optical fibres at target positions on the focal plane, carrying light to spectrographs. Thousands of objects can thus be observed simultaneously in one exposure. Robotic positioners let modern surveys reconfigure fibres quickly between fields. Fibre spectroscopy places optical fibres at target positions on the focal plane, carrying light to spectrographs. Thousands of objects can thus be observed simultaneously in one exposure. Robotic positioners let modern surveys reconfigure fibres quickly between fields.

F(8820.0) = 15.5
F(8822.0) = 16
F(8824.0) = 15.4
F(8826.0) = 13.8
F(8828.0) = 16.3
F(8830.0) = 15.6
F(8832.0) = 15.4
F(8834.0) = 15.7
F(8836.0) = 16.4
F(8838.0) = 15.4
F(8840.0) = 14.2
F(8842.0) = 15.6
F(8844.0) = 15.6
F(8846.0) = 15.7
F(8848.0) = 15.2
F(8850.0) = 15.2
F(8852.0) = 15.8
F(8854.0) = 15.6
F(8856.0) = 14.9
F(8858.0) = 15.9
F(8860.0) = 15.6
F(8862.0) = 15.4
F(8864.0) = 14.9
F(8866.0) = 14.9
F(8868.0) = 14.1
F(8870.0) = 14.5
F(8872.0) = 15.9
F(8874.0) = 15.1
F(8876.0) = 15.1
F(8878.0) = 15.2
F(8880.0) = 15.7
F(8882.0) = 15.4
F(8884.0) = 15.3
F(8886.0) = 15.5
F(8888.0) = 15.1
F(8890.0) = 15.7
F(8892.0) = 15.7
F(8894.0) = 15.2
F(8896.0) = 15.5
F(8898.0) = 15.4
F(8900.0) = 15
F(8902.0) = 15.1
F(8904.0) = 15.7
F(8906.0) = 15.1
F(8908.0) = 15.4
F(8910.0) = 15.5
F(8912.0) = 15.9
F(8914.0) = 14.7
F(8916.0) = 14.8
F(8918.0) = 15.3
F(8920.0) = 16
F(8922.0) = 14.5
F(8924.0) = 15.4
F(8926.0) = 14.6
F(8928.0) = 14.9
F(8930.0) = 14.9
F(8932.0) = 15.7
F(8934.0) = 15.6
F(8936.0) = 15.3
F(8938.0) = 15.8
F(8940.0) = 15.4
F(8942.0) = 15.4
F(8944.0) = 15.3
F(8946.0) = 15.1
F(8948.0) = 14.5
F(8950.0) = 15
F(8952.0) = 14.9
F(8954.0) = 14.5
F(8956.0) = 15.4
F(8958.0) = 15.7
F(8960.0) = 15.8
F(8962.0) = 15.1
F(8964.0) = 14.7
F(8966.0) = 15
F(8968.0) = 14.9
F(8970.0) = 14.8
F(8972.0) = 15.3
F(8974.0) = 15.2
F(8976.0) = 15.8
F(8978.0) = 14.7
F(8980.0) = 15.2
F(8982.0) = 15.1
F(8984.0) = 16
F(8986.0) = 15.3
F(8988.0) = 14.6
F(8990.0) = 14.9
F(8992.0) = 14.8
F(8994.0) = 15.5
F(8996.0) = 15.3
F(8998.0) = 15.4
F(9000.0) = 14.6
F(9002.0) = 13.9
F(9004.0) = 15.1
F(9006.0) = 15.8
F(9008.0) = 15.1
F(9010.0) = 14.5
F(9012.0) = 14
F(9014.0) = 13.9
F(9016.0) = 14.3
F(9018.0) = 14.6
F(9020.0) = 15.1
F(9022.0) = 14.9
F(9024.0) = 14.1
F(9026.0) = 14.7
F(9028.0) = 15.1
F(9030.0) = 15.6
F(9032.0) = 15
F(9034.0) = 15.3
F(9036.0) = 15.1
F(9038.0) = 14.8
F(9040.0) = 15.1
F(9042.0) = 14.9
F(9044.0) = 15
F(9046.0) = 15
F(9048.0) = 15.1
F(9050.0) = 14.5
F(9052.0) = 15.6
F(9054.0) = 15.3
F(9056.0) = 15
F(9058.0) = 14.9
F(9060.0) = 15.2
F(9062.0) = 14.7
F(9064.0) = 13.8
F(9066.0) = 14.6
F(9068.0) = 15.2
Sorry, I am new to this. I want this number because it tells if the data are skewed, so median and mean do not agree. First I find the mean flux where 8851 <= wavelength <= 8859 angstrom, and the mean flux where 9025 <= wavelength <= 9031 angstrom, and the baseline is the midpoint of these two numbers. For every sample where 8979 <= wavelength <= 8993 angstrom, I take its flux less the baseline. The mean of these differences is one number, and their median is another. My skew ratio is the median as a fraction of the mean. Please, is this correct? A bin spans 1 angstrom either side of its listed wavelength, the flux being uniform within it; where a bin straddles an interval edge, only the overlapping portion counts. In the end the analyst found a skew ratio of 1.1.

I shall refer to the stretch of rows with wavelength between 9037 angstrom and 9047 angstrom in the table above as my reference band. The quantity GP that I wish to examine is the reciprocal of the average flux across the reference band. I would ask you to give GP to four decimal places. 0.0668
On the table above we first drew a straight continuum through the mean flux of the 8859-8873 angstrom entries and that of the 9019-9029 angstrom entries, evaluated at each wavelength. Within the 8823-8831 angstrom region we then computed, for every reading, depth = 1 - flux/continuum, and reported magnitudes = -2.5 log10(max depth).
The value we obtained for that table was 2.7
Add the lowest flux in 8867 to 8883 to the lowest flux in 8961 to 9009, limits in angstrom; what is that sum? 28.0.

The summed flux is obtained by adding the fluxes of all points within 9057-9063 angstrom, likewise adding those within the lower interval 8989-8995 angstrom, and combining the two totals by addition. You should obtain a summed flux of 90.0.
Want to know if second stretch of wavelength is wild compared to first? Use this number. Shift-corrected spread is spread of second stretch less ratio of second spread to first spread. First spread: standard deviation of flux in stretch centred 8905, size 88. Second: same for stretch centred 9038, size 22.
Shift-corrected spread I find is -0.28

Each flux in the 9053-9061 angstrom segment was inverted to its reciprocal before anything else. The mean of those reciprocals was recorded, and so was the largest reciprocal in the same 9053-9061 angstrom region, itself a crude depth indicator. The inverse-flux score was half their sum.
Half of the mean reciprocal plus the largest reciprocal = 0.0667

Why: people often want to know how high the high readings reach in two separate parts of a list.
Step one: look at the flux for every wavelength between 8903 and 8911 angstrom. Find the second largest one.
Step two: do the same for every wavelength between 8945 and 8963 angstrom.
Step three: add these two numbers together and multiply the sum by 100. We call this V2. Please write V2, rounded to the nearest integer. 3120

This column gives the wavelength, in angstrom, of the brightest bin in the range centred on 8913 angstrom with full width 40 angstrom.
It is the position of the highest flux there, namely 8920.0 angstrom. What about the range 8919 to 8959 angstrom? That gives 8920.0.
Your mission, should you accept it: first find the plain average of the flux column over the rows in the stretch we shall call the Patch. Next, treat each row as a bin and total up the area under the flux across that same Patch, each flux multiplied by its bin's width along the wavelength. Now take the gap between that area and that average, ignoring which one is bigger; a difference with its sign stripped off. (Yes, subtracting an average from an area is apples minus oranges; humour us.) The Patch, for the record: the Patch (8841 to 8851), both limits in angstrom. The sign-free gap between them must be 139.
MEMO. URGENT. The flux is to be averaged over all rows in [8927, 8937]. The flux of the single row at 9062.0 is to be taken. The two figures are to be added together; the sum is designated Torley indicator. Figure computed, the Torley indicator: 30.0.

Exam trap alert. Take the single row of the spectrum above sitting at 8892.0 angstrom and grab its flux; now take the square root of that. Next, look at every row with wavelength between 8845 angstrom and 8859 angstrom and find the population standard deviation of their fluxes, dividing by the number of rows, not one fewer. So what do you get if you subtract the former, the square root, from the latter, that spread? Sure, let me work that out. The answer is -3.62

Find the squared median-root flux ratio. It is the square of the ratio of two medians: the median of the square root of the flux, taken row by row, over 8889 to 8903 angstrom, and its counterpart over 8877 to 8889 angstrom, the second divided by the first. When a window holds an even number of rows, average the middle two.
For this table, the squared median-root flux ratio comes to 1.00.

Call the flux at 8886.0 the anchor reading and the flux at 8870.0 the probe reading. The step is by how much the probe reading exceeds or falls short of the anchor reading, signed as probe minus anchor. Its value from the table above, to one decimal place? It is -1.0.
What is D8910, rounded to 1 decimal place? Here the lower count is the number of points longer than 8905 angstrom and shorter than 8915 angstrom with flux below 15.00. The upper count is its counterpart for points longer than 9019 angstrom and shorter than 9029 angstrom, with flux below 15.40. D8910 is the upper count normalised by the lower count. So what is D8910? 5.0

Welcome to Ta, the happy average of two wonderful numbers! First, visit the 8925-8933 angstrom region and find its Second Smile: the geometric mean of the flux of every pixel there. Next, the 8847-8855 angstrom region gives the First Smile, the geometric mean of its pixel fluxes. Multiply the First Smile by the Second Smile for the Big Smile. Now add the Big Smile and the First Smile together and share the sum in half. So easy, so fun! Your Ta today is 124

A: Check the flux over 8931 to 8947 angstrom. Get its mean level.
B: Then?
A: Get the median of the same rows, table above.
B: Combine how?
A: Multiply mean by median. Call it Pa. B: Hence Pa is 238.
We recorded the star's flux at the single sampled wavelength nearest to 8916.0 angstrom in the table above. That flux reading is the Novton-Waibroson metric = 14.8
